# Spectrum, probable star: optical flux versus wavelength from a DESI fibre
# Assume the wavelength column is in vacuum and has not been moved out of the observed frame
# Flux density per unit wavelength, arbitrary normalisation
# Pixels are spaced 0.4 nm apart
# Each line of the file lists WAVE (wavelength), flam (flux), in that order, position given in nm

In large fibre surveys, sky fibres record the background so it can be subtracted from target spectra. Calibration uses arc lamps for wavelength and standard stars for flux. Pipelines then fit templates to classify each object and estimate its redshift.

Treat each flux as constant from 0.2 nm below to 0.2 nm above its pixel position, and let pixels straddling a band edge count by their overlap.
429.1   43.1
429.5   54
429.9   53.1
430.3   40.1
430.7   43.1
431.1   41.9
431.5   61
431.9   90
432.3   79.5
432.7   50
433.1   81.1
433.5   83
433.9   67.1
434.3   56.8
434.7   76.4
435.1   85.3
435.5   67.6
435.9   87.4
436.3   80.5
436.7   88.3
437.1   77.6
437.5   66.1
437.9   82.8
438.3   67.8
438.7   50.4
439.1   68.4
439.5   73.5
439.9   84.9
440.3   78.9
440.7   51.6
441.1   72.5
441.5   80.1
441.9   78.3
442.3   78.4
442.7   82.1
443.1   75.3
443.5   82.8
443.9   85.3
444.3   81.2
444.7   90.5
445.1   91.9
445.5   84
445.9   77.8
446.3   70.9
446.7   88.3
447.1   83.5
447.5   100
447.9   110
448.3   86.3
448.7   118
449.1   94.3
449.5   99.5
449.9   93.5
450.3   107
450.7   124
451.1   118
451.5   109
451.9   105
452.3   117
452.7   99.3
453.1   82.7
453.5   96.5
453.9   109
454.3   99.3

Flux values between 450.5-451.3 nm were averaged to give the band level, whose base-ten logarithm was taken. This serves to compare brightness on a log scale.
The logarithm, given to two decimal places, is 2.08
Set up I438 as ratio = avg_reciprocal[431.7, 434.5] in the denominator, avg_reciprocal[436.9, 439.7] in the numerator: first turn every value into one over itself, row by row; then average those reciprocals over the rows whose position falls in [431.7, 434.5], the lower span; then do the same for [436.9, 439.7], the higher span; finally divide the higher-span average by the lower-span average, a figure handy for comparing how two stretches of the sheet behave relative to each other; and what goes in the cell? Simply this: 1.02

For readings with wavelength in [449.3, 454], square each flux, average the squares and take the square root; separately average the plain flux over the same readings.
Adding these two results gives 211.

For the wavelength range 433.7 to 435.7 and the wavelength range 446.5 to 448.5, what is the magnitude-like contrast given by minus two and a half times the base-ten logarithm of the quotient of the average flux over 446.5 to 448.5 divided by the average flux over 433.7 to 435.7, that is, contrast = -0.31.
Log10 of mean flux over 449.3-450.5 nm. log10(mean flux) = 2.00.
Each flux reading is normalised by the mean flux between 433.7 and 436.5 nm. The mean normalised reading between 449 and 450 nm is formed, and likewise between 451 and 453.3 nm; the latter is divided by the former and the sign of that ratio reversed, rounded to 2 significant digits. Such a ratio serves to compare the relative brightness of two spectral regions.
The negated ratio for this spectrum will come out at -1.1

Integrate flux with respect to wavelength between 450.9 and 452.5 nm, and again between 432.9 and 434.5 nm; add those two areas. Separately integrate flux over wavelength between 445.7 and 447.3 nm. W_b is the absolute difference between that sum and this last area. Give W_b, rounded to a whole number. 167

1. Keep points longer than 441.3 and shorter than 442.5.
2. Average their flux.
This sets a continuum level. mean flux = 79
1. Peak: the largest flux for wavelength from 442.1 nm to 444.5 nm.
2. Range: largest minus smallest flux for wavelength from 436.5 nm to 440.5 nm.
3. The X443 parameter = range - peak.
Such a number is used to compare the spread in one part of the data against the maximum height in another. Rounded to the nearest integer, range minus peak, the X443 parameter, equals -47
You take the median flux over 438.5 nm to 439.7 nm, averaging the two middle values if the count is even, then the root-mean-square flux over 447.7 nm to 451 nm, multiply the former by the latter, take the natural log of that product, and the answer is 8.88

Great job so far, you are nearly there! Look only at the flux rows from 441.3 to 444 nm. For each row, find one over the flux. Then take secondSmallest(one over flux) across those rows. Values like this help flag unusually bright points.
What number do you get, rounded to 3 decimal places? 0.012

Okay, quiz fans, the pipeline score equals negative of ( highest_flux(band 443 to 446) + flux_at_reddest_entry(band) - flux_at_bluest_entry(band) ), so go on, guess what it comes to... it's -94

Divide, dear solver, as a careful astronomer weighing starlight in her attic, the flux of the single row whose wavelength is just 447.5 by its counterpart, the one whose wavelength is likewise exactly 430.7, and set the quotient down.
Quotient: 2.3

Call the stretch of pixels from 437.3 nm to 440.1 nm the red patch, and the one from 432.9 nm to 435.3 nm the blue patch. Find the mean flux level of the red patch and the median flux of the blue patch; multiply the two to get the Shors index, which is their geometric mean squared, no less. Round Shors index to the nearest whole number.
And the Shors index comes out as 5556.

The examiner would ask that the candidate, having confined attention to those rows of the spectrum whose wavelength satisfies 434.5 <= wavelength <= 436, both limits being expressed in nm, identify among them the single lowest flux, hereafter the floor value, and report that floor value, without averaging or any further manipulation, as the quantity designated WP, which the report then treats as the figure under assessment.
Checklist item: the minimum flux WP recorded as 67.6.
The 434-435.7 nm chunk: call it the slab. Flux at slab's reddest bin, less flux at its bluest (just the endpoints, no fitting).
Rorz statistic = 11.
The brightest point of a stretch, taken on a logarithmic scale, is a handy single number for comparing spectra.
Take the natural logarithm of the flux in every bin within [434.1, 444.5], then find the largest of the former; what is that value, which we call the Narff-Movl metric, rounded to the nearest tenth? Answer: 4.5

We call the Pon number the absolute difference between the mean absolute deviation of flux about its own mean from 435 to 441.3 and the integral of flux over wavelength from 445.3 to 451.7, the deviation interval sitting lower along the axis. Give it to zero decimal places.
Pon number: 616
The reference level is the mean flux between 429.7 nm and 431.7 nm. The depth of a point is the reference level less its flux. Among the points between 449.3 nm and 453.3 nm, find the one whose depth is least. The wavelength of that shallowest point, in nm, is 450.7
